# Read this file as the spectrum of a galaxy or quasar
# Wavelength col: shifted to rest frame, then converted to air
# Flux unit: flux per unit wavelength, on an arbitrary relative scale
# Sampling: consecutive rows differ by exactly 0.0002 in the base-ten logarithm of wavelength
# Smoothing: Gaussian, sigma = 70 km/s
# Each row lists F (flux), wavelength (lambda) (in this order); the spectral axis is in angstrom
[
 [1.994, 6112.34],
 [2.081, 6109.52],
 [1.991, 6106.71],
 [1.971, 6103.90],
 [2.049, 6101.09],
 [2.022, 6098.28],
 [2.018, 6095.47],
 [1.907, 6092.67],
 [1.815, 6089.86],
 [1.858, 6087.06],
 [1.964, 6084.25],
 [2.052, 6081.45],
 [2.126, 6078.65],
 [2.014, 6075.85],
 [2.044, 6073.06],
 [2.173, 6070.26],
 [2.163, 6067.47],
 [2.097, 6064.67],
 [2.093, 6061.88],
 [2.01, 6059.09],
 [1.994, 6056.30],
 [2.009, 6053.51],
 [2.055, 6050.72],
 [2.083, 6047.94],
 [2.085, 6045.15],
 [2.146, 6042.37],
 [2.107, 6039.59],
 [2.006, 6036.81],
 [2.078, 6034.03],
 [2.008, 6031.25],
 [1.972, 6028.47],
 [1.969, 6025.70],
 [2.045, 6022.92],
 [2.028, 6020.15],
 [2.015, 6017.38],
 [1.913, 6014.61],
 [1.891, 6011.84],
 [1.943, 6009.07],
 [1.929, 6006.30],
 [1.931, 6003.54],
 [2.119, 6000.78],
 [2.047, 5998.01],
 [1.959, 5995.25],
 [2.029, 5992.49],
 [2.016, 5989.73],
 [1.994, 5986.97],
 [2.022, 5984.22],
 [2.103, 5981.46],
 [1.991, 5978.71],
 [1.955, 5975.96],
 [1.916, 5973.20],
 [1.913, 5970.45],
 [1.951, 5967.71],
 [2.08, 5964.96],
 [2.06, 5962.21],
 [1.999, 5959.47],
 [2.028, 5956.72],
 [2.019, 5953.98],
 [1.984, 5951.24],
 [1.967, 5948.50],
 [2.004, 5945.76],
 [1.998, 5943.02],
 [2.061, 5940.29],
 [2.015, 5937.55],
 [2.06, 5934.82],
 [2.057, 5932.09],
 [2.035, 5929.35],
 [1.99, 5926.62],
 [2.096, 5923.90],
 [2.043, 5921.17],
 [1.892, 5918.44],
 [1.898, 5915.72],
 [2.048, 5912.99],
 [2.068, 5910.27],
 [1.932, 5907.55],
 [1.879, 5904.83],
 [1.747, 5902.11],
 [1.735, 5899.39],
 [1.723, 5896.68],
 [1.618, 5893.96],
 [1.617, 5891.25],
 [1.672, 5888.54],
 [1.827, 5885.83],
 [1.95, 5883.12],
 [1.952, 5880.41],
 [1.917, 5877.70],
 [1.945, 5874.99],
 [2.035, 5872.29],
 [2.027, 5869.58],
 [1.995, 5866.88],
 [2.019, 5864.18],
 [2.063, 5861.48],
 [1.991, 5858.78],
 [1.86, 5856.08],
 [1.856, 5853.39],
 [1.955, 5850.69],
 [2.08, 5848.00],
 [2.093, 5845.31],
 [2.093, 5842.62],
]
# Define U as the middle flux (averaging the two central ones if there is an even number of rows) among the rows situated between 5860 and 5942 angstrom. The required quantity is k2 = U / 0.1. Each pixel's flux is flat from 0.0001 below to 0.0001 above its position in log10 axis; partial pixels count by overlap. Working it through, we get 19.7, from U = 1.97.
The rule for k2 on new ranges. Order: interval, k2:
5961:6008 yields 19.9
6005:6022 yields 19.4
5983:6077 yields 20.2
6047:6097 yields 20.3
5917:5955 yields 20.2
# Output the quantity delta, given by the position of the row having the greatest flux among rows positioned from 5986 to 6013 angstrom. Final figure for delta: 6000.78 angstrom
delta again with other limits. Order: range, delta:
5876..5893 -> 5880.41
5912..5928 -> 5923.90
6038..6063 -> 6042.37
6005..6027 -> 6022.92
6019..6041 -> 6039.59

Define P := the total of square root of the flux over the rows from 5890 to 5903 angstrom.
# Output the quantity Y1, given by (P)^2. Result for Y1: 42.2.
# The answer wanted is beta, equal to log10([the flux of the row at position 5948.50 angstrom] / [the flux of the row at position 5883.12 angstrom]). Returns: 0.004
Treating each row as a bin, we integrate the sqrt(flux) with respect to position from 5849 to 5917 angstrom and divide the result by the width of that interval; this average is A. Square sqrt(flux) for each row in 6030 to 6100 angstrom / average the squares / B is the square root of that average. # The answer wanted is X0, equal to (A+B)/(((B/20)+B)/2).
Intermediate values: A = 1.38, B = 1.43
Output 3.74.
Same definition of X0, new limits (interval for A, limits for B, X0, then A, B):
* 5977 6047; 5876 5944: 3.86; 1.42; 1.38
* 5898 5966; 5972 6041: 3.80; 1.41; 1.41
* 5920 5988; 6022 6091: 3.80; 1.42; 1.43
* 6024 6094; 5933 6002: 3.82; 1.43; 1.42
